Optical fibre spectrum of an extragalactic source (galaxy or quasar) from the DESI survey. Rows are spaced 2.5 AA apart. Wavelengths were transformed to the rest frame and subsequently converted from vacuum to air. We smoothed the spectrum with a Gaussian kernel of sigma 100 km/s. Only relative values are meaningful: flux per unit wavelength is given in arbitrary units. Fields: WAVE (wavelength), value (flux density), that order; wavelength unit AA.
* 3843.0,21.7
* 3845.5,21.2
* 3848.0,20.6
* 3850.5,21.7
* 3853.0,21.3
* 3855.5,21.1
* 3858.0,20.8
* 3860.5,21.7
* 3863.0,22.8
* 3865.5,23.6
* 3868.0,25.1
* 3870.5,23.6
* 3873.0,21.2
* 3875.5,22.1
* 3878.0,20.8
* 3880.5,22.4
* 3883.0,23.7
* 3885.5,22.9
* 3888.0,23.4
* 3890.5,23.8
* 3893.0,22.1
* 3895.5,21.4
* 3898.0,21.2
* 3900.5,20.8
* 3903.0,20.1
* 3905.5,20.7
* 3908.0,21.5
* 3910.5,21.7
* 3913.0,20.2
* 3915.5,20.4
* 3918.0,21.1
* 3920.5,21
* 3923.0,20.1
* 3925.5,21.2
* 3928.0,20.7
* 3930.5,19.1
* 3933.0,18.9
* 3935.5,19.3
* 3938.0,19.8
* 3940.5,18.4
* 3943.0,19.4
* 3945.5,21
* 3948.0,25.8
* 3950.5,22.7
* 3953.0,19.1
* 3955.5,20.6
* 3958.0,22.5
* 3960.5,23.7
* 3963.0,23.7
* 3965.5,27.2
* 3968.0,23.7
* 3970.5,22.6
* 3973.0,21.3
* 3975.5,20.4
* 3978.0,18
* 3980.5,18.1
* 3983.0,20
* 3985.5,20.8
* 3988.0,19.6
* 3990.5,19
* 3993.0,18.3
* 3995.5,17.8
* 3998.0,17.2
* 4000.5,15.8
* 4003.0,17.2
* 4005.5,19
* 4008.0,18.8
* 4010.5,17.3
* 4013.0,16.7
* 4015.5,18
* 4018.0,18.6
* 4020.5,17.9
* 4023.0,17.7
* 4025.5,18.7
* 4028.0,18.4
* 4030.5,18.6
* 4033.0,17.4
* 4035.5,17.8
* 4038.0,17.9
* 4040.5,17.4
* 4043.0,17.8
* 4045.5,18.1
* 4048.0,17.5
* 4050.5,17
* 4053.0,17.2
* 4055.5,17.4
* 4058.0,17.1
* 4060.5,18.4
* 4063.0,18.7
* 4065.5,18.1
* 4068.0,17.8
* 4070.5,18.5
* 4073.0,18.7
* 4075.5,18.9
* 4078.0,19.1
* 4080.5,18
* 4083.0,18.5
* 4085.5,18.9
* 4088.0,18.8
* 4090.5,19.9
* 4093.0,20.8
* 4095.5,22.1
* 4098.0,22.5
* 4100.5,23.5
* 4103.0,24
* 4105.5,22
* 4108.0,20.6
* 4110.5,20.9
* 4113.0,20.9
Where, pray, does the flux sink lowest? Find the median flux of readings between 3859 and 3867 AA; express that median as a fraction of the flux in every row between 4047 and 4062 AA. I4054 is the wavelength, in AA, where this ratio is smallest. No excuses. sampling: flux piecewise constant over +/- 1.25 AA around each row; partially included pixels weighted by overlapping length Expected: 4060.5 AA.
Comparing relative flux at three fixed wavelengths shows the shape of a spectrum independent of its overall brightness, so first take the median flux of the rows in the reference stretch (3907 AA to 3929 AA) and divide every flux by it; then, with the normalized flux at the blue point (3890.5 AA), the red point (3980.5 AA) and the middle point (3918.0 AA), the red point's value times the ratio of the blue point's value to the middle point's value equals 0.97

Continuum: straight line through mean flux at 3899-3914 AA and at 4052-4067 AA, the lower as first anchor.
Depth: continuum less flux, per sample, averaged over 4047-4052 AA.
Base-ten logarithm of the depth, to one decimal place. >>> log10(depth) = -0.1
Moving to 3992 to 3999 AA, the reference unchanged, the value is 0.1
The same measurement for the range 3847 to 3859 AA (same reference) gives -0.1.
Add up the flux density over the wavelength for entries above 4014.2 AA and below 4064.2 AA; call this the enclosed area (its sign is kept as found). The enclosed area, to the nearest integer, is 894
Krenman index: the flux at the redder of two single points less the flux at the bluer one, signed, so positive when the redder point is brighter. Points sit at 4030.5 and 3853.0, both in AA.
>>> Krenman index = -2.7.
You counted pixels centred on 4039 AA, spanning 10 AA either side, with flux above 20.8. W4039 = 0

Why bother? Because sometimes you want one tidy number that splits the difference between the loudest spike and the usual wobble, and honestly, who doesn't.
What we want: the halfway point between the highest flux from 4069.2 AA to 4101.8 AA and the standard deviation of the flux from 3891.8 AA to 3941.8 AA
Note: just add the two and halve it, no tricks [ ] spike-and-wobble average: 12.2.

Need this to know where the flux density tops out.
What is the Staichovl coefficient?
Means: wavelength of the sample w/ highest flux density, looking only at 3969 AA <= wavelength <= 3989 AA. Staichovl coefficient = 3970.5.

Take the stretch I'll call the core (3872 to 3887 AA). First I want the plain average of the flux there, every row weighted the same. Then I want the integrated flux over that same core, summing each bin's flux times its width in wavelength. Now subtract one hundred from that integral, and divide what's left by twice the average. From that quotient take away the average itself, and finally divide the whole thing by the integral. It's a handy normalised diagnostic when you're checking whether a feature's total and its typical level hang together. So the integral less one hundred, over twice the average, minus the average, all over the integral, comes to -0.051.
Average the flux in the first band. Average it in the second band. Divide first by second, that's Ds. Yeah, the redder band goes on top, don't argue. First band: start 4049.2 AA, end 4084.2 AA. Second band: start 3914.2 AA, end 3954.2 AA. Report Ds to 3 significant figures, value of 0.883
